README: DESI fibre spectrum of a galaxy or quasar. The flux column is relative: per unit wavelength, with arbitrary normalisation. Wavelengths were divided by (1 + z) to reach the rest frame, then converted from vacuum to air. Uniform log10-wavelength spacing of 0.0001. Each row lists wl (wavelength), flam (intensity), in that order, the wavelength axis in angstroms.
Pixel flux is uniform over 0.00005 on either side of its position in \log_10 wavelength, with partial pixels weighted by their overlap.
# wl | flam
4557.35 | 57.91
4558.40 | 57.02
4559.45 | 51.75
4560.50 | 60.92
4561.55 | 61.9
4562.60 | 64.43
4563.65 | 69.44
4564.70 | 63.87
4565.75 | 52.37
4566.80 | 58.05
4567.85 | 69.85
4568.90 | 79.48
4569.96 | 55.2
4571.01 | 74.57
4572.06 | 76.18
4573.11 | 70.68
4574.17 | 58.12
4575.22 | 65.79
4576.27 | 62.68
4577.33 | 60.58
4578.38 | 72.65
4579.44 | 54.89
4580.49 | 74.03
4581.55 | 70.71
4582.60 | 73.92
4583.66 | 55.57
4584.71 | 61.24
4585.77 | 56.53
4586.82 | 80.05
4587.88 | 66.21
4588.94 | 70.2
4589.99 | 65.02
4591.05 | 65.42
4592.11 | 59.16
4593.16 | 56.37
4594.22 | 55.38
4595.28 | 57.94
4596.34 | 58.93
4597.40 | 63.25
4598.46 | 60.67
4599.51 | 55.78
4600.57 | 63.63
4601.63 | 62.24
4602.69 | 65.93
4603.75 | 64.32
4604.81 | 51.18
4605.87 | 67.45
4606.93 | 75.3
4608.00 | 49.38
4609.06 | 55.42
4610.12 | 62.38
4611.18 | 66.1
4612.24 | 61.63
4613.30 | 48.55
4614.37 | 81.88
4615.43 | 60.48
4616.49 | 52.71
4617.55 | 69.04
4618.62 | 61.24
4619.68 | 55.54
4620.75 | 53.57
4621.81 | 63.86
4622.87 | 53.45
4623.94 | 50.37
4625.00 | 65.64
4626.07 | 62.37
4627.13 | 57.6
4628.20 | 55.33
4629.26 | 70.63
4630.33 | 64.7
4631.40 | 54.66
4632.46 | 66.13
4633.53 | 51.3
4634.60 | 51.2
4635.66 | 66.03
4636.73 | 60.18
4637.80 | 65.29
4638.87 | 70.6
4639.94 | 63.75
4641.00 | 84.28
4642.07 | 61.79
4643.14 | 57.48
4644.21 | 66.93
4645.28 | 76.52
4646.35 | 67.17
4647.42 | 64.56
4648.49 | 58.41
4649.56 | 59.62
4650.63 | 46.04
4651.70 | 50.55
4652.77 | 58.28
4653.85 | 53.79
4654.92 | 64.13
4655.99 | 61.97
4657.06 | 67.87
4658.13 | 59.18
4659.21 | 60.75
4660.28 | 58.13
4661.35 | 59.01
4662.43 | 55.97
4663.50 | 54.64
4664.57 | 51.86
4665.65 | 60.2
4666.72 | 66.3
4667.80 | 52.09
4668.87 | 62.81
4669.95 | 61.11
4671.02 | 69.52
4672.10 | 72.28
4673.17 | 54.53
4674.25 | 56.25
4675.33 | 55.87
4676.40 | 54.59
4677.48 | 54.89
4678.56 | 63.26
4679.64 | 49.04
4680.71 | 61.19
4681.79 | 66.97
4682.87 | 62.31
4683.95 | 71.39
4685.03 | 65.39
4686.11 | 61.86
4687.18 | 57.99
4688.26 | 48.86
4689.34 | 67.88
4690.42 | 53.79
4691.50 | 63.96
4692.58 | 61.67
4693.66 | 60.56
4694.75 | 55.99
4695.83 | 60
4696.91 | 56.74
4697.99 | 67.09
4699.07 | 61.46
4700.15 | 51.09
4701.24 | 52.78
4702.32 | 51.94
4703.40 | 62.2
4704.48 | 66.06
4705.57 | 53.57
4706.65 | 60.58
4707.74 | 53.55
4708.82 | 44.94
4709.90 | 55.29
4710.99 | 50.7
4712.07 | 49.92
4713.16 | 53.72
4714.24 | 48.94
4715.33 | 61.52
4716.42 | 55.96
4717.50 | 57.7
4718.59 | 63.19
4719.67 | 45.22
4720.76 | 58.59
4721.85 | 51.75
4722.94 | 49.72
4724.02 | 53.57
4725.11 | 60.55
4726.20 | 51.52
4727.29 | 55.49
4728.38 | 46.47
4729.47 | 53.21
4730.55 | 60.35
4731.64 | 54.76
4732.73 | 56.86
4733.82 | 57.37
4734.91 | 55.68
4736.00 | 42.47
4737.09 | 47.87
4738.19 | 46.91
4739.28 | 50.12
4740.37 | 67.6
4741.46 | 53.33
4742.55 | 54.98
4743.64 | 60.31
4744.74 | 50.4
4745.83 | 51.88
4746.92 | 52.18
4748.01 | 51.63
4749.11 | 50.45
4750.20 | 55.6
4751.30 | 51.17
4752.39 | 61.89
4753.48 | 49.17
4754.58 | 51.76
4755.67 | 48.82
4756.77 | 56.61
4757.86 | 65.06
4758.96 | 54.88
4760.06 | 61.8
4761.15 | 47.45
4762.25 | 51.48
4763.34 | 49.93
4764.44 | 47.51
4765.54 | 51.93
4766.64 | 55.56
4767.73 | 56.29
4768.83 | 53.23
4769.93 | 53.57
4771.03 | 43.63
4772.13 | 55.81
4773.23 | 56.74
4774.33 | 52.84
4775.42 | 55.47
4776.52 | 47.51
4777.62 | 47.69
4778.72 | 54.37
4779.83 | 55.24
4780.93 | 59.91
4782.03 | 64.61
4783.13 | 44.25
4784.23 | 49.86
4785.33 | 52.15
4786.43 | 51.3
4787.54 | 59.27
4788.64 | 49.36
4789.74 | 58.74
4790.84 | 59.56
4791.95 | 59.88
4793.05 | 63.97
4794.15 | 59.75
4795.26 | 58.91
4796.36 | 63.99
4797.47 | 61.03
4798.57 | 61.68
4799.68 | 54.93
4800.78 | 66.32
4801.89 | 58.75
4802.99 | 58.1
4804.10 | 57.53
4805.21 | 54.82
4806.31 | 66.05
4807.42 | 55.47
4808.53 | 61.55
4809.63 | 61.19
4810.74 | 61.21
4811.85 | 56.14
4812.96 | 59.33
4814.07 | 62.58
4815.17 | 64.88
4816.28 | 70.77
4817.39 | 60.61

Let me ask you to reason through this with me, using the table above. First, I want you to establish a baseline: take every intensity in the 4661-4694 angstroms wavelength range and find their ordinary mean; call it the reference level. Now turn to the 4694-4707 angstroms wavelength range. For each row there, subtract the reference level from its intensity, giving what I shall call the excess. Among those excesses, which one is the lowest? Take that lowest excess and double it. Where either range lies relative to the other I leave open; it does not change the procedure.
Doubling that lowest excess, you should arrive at -18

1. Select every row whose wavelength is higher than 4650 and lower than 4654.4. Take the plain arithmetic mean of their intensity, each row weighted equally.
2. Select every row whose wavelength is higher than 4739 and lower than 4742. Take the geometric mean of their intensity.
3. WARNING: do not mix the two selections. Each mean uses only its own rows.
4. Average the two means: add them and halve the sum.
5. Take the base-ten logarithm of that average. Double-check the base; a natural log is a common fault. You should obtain 1.74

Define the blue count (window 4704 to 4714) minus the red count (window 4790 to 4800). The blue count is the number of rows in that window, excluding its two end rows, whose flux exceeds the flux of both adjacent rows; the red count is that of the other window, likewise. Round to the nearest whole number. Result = -1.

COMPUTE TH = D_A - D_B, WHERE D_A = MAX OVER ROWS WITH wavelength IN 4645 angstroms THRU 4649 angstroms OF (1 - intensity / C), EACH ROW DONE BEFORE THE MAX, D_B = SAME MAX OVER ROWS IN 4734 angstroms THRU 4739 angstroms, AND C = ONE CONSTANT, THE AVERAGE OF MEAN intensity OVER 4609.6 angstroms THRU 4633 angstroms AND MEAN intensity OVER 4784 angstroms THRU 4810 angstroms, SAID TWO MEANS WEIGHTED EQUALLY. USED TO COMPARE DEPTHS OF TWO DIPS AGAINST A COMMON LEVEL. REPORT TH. -0.27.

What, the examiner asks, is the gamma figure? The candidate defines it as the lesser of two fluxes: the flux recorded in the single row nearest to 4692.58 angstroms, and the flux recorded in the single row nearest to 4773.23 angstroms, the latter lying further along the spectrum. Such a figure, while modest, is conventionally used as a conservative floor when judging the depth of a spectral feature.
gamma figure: 57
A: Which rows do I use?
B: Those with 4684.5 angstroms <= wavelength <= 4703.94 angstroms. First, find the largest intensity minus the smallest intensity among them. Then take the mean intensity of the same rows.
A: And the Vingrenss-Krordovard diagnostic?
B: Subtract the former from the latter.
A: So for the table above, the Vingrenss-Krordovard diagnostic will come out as 40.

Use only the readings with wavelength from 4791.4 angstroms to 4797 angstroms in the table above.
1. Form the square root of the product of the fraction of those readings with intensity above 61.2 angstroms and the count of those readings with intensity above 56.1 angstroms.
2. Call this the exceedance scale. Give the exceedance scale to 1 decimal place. 1.4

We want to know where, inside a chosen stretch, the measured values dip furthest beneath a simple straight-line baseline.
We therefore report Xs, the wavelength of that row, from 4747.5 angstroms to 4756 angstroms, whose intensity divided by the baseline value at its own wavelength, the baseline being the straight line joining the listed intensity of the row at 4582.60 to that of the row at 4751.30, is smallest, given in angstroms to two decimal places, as 4755.67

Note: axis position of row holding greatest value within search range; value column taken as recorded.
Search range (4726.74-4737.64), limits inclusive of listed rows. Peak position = 4730.55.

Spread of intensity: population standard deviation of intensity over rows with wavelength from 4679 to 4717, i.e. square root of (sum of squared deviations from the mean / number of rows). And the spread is 6.4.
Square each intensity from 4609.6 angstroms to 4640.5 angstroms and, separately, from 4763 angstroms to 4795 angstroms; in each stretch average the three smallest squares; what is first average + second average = 4545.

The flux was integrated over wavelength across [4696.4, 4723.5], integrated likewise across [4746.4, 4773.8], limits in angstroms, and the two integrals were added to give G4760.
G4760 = 2963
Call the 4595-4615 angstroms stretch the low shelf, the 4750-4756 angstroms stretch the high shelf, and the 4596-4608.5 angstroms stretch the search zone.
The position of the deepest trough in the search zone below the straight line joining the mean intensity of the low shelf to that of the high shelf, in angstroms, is 4608.00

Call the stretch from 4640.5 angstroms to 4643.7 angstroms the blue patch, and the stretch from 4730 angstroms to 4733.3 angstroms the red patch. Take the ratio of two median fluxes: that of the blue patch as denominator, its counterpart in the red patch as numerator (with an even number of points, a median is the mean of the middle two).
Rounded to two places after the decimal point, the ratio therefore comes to 0.92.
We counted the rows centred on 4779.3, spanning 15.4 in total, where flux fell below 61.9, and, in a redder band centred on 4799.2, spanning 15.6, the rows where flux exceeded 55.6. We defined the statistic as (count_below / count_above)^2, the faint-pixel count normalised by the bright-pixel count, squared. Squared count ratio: 1.2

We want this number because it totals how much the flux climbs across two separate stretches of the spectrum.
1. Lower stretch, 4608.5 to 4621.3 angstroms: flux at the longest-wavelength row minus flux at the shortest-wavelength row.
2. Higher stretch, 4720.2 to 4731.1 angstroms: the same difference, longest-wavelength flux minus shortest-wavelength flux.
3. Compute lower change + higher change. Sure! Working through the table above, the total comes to 0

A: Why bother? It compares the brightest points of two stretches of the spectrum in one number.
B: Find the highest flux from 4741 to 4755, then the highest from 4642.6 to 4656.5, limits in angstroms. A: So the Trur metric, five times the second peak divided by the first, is 6.2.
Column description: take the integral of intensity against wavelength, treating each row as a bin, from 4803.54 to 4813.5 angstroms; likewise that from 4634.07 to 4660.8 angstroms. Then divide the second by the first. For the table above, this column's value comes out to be 2.8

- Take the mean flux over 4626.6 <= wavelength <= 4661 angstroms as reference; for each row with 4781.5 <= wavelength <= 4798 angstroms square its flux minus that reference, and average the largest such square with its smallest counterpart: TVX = 153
